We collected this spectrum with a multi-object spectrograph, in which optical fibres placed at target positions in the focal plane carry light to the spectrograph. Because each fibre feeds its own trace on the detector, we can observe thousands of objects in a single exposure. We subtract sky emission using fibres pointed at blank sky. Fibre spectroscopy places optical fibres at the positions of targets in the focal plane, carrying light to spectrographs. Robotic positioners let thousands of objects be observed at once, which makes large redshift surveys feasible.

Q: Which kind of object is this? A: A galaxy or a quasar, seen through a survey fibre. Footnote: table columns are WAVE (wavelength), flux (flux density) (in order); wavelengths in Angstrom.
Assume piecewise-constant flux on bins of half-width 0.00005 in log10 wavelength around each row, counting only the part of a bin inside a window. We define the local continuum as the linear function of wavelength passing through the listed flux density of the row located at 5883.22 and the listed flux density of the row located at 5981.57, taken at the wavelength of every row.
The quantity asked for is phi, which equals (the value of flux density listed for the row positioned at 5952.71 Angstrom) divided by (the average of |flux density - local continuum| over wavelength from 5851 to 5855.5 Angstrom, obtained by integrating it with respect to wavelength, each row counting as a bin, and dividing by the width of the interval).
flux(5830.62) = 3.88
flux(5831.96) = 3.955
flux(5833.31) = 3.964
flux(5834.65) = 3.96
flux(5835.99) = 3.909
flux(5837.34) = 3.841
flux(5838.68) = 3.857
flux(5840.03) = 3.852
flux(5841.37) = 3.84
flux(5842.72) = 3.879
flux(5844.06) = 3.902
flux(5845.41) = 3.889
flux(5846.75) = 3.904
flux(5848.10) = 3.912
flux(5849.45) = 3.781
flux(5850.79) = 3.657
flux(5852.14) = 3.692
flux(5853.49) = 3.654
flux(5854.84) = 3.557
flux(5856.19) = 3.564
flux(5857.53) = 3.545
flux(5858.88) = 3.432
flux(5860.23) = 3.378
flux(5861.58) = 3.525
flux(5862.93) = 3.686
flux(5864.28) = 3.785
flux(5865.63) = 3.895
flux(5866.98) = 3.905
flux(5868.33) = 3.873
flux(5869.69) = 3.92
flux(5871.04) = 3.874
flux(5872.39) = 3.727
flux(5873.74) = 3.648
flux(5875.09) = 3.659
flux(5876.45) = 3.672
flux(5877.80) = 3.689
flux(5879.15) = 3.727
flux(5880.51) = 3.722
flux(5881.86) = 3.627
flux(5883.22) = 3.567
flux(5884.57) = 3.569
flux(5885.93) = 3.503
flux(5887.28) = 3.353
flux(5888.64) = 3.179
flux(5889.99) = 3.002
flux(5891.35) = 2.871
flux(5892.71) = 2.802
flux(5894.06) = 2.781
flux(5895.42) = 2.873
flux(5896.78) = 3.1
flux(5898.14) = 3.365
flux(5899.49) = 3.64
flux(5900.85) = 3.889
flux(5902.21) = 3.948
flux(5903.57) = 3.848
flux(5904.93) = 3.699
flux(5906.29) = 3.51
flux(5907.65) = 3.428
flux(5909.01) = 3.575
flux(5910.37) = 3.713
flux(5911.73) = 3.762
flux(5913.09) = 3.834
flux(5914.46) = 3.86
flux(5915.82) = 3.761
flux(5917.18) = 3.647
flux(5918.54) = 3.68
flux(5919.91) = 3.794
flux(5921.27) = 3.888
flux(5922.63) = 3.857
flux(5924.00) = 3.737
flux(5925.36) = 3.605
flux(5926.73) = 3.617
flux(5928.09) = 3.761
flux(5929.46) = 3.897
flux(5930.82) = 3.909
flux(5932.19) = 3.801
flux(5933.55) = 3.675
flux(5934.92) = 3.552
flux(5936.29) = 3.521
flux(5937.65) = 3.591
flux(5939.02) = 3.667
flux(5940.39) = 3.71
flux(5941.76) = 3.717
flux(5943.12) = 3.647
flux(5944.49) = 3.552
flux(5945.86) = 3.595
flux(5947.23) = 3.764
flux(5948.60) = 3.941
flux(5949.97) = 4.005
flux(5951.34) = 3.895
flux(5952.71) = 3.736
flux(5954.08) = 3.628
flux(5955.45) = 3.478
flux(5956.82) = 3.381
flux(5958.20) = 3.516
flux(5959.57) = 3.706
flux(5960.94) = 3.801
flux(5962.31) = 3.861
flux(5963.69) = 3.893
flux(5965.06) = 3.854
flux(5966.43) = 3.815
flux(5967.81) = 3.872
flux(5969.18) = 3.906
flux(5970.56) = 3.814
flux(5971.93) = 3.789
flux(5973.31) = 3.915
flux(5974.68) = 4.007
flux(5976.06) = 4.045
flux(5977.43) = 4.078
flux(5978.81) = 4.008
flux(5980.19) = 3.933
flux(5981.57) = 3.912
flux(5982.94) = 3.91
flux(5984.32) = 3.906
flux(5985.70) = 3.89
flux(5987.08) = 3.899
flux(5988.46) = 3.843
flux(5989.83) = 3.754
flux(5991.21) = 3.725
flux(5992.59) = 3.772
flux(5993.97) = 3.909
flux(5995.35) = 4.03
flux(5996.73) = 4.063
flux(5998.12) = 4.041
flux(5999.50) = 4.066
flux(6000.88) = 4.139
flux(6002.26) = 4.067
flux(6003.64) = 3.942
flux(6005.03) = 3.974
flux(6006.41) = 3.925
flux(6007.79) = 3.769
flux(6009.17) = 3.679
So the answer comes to 21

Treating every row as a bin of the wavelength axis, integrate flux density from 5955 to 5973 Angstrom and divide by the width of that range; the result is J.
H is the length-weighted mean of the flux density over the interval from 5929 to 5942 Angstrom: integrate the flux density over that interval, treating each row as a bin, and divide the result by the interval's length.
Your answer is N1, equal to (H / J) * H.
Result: 3.65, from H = 3.70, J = 3.75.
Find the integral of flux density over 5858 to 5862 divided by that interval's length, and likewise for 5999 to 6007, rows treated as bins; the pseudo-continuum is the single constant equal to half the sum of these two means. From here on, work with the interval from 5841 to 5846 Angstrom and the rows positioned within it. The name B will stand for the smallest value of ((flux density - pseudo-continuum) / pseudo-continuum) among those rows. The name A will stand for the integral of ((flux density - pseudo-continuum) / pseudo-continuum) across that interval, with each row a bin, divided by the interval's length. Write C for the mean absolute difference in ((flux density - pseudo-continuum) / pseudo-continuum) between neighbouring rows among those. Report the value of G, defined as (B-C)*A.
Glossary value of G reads 0.001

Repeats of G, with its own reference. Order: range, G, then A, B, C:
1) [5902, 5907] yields 0.000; 0.00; -0.059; 0.039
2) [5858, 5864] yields 0.007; -0.06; -0.095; 0.032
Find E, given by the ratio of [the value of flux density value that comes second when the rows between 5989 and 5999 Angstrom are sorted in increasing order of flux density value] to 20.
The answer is 0.188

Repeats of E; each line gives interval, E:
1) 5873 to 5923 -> 0.140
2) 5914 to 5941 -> 0.178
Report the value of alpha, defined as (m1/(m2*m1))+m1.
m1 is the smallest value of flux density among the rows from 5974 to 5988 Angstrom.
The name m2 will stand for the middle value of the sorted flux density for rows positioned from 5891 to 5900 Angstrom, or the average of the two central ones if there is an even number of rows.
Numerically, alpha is 4.24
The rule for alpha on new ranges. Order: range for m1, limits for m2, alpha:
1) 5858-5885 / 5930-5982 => 3.64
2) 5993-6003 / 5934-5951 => 4.18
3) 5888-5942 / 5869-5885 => 3.05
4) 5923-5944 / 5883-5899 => 3.84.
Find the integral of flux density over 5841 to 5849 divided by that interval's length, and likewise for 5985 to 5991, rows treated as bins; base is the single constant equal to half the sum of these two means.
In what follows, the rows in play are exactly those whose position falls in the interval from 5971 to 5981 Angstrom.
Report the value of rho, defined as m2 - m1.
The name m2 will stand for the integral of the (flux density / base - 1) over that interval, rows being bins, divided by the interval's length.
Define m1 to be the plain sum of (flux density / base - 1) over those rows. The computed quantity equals -0.17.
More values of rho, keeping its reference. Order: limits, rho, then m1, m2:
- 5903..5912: 0.33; -0.4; -0.06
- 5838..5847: -0.02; 0.0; 0.00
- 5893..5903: 0.76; -0.9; -0.13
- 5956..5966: 0.23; -0.3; -0.04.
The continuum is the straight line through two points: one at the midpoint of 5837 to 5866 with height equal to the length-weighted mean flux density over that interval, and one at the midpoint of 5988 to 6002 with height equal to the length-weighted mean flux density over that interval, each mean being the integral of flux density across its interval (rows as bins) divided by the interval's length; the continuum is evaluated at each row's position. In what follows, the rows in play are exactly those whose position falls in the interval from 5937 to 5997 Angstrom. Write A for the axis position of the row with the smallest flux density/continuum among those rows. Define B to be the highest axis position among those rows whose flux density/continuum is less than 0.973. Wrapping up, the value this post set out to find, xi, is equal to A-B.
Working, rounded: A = 5956.82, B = 5992.59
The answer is -35.8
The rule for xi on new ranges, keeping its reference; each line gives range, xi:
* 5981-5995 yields -1.4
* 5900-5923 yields -10.9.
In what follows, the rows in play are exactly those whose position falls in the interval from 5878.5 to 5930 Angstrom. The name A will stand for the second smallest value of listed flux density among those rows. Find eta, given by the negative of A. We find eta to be -2.80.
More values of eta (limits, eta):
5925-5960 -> -3.48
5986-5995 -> -3.75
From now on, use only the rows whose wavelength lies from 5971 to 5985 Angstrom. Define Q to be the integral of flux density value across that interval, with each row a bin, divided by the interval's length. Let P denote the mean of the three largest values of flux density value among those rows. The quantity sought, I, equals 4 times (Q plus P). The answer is 32.0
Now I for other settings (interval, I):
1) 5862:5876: 30.8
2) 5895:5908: 29.8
